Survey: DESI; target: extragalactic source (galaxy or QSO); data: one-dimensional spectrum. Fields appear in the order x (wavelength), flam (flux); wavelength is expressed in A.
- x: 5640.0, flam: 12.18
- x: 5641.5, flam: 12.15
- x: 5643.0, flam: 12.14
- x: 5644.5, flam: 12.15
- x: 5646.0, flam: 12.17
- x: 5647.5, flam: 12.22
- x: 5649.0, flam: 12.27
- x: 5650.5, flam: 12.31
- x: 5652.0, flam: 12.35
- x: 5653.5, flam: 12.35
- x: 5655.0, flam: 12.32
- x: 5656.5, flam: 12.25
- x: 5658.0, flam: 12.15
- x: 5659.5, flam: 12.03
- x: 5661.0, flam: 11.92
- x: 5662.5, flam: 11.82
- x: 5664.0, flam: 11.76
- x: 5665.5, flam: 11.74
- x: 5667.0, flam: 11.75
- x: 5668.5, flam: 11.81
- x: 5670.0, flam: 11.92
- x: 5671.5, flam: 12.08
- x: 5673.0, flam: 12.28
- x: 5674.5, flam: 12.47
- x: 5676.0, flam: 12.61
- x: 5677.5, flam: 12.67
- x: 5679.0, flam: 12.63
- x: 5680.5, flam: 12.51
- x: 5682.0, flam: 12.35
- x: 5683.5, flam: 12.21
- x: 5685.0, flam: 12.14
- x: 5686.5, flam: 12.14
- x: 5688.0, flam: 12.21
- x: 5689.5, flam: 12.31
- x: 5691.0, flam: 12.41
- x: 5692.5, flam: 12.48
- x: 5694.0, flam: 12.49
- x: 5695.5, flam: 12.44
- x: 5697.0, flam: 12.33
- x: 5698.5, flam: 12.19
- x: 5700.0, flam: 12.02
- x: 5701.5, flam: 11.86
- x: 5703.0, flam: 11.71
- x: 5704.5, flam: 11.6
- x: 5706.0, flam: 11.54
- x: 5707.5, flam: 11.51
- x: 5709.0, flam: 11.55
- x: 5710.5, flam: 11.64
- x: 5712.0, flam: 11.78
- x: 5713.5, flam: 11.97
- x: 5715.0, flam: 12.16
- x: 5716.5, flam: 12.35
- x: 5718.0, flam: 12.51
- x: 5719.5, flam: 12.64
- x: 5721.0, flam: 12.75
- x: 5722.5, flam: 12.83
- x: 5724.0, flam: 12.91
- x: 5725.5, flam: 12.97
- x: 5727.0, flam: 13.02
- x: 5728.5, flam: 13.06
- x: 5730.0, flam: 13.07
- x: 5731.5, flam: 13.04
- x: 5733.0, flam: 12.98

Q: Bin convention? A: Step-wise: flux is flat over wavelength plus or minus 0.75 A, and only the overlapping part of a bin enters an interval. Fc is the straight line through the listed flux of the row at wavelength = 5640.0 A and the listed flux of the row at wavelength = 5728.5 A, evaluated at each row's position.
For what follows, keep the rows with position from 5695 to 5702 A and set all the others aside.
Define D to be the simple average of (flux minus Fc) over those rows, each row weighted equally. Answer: -0.6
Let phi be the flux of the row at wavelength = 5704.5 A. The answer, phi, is 11.6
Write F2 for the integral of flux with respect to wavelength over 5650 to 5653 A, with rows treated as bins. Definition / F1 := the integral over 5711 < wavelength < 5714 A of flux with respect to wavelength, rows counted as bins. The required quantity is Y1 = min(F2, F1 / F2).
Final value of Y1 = 0.96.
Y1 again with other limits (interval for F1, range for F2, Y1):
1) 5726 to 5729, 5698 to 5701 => 1.08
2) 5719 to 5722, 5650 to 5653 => 1.03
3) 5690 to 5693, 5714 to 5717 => 1.02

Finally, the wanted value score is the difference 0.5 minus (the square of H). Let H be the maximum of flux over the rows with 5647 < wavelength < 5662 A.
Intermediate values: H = 12.35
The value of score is -152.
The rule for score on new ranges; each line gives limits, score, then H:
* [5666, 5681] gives -160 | 12.67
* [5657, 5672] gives -147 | 12.15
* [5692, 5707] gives -156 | 12.49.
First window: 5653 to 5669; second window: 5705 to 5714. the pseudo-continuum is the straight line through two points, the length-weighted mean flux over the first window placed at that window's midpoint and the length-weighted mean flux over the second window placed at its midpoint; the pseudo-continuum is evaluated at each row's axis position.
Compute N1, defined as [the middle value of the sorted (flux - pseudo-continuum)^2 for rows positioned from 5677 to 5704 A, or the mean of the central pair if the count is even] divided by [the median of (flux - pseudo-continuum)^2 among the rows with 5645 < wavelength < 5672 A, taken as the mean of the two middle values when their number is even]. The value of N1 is 8.0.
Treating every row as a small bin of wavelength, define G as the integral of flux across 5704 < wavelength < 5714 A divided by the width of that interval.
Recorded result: 11.6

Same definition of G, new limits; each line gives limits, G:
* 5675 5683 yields 12.5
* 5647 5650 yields 12.3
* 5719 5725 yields 12.8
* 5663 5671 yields 11.8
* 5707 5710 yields 11.5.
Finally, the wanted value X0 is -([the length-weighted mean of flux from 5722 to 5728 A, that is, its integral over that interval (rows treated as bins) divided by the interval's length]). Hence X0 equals -12.9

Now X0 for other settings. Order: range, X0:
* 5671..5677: -12.4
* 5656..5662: -12.1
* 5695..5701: -12.2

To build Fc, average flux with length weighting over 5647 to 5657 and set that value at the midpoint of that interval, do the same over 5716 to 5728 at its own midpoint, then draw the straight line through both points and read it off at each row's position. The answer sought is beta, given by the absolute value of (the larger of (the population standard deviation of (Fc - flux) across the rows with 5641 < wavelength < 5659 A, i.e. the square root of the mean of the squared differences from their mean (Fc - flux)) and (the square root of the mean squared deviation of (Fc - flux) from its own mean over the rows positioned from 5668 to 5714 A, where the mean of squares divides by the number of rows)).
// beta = 0.407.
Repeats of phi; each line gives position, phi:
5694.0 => 12.49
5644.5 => 12.15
